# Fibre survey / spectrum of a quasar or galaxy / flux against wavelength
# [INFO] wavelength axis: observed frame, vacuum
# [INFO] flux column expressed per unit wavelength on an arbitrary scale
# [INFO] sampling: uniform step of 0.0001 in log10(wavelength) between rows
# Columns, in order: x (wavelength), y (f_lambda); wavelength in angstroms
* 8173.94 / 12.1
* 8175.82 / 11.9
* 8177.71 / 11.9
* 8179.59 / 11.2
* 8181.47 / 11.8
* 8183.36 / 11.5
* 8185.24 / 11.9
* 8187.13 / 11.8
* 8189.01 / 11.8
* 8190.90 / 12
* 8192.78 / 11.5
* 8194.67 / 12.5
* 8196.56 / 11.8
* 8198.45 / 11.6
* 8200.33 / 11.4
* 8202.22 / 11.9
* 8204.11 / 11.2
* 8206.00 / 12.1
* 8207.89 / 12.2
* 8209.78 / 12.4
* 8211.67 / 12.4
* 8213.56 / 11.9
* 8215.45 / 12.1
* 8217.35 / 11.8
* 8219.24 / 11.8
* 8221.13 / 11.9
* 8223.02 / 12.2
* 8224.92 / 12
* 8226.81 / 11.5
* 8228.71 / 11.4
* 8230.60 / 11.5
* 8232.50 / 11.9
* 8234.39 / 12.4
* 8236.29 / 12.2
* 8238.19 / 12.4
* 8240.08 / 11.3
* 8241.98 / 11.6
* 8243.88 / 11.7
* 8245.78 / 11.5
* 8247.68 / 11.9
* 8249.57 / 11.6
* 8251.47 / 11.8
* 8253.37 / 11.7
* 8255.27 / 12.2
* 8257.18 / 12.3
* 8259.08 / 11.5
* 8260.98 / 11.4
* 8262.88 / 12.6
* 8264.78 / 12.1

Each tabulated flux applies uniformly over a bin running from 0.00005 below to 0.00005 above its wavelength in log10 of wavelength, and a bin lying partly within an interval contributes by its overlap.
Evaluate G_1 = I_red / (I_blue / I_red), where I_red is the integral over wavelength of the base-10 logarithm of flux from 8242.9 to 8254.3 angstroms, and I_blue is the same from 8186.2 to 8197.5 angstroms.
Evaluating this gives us 12.2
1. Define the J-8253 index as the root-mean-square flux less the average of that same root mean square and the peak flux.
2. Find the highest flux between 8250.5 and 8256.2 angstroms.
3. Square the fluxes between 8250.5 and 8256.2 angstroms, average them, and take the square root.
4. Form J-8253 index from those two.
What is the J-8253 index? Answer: -0.15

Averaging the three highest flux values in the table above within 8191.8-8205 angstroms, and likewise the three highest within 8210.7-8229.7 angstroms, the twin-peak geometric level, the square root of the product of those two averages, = 12.15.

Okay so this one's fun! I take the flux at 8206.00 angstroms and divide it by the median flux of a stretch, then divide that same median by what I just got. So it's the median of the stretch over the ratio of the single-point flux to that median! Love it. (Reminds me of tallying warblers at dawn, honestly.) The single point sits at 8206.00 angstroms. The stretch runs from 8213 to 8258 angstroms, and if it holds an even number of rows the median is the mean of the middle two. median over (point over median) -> 11.6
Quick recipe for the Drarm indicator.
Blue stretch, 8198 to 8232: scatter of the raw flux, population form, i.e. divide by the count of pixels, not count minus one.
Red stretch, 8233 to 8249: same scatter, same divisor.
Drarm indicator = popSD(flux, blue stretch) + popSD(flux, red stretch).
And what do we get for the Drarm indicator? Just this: 0.74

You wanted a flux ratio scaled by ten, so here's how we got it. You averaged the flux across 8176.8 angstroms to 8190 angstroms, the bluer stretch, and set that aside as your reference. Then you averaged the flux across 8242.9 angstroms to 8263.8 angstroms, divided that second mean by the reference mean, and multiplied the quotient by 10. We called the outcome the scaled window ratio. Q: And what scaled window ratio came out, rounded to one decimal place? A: 10.1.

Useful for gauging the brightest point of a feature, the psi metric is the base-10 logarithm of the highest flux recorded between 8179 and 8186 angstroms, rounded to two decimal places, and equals 1.08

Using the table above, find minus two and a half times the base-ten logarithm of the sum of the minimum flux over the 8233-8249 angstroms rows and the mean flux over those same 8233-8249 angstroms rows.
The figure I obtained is -3.41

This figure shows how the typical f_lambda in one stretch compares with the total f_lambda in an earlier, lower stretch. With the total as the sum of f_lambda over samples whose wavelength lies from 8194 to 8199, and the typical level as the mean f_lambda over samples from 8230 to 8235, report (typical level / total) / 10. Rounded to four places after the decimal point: 0.0332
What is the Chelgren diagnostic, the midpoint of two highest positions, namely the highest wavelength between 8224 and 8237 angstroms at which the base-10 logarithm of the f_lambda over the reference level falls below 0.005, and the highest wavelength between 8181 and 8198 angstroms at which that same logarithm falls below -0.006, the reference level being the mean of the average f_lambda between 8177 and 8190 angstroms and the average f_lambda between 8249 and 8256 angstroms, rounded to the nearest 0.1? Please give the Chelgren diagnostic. 8211.7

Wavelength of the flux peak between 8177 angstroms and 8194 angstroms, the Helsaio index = 8190.90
